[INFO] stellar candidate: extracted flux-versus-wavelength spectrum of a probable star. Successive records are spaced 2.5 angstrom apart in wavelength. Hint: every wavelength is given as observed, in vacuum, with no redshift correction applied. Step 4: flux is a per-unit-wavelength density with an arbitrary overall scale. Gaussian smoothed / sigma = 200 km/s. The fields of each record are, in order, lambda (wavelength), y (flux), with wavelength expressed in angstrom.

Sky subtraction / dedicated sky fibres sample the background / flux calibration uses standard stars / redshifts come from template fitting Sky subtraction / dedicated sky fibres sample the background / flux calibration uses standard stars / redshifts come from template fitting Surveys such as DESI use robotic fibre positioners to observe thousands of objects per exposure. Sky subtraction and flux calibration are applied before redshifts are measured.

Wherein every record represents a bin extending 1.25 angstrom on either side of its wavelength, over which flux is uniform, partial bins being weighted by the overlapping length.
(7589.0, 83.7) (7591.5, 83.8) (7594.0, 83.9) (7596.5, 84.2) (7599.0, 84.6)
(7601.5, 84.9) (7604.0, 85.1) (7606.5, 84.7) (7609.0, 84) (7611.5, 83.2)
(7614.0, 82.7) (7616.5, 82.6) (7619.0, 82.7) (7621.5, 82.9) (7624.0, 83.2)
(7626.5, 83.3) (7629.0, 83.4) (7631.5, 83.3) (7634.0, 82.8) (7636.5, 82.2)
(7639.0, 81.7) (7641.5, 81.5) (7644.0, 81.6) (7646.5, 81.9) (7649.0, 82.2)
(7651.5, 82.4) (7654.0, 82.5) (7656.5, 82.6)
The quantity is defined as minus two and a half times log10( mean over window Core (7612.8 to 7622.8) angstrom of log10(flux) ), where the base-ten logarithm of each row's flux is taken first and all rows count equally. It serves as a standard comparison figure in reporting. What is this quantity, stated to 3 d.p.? -0.707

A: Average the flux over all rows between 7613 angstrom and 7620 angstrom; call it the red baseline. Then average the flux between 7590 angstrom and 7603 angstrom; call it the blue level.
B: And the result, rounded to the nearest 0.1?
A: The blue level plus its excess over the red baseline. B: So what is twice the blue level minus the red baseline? 85.9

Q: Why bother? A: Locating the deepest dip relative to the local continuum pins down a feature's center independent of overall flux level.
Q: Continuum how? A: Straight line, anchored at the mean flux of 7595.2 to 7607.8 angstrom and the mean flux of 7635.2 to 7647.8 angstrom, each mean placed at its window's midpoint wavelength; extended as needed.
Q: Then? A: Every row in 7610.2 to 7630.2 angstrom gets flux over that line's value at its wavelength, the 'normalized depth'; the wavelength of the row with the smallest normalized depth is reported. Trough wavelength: 7614.0 angstrom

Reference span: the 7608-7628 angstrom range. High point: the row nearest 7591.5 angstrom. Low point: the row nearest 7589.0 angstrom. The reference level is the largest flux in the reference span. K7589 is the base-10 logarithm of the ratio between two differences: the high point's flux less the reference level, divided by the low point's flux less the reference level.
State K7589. -0.18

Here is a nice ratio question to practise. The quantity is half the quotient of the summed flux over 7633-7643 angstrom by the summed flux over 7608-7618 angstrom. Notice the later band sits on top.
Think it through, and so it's 0.5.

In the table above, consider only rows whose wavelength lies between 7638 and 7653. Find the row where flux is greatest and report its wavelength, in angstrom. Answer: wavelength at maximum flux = 7651.5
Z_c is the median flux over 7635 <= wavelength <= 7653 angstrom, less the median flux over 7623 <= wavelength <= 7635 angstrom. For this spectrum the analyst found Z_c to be -1.4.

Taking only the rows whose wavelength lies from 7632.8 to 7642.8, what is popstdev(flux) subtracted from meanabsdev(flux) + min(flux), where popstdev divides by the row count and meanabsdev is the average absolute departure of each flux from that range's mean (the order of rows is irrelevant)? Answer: 81.4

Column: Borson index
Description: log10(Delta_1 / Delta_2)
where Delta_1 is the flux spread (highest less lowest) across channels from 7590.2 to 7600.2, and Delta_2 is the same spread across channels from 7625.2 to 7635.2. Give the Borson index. 0.12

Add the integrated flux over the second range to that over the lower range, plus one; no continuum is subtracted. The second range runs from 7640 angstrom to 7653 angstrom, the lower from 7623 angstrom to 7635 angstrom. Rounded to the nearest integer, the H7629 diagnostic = 2065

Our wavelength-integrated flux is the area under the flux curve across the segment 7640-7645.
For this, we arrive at 408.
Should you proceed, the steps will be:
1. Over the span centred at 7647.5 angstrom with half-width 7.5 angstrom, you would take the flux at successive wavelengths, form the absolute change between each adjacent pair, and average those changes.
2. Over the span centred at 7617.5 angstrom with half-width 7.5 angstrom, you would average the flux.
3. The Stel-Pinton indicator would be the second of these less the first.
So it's 82.7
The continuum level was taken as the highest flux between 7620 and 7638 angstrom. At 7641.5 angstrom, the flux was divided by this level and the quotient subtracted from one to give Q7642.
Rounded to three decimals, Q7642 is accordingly 0.023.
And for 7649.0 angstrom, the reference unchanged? 0.014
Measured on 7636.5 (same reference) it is 0.014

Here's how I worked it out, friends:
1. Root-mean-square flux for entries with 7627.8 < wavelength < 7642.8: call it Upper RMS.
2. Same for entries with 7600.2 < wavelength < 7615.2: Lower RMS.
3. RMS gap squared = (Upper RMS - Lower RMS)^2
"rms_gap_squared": 2.6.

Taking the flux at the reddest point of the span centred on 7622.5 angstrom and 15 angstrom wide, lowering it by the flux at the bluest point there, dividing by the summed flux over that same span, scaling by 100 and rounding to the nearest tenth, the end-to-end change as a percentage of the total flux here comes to 0.2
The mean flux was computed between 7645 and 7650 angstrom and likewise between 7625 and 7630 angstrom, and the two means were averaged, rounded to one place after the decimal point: 82.7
